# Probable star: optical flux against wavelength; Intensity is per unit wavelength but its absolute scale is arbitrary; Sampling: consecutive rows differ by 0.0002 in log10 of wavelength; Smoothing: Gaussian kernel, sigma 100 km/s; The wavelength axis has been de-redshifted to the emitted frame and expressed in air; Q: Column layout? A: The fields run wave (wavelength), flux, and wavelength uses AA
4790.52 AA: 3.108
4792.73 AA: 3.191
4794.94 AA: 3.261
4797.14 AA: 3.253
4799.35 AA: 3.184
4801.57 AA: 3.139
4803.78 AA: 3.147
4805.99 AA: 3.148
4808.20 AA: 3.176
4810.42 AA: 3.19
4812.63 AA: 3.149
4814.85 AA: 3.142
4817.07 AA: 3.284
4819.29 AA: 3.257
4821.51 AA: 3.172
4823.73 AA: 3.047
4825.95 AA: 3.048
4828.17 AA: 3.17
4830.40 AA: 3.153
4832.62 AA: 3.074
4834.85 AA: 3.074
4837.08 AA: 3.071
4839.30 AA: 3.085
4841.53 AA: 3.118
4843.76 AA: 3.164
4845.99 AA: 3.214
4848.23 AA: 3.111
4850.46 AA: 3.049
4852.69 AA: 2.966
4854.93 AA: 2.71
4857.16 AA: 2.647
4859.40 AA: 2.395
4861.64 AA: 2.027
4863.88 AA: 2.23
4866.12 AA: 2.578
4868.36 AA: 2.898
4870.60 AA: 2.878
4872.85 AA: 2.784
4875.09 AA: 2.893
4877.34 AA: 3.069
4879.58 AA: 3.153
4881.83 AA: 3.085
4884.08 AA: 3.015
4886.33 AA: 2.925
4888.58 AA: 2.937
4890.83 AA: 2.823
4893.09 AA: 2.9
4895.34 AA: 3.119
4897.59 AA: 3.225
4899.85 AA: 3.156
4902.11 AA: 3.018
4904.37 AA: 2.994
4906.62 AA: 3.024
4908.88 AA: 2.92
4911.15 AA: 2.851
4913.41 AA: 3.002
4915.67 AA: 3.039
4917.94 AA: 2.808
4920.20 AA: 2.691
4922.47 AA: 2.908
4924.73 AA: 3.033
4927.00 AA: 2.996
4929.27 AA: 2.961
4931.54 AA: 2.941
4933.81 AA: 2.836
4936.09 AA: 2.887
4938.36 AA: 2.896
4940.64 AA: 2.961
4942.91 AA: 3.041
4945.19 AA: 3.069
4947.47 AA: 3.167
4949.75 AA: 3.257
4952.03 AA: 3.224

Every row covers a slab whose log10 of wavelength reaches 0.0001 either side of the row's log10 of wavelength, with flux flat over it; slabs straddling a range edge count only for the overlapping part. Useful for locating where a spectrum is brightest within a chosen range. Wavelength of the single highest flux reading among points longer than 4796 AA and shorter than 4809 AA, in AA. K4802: 4797.14 AA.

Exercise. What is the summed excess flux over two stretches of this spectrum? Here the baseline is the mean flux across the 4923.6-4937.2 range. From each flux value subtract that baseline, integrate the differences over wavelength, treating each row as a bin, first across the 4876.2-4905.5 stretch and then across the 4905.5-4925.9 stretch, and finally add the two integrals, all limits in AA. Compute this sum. 2.2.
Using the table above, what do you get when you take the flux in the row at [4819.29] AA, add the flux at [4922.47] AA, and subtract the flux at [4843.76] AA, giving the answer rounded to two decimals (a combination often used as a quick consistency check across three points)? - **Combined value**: 3.00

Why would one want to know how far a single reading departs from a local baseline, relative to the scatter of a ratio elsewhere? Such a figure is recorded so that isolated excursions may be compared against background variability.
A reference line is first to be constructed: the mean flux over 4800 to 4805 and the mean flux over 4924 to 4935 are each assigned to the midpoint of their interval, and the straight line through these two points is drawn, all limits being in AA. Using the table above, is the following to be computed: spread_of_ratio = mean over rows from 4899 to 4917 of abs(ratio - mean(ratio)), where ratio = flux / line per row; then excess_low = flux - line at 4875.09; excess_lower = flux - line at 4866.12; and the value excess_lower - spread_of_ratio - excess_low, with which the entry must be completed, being -0.35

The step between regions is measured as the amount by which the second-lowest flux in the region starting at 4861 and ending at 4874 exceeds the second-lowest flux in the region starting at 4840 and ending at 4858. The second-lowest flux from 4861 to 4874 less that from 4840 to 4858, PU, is -0.48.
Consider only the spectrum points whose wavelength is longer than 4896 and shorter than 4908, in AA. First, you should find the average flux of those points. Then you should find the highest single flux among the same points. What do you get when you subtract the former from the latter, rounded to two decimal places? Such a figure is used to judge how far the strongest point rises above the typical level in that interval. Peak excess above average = 0.14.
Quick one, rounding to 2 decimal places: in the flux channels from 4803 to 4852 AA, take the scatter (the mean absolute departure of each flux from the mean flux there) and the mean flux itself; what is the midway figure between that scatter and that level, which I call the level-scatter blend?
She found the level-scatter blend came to 1.59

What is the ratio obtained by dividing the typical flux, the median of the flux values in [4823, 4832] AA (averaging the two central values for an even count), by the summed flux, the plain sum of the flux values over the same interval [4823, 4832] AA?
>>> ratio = 0.250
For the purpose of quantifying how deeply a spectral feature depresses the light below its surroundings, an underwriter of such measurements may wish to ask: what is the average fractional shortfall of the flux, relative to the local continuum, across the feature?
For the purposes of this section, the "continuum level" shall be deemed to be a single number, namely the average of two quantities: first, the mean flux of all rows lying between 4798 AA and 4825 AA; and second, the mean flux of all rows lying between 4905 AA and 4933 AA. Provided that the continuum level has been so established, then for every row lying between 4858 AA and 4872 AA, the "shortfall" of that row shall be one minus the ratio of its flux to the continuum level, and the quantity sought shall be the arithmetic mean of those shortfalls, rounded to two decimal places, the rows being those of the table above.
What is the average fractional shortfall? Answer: 0.18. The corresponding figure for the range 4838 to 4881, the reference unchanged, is 0.07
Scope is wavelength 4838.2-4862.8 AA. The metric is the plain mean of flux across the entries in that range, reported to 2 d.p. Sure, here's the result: 2.86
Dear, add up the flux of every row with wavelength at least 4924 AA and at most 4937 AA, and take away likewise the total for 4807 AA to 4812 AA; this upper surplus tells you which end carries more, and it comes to 11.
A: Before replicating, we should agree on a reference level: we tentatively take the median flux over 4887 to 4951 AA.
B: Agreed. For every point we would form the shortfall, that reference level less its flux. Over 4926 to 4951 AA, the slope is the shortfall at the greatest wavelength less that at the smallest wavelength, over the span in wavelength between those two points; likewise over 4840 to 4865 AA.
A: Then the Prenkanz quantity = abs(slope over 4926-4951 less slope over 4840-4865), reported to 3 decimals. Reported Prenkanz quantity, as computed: 0.051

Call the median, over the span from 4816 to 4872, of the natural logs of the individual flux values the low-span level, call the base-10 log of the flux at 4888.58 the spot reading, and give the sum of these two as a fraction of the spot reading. 3.40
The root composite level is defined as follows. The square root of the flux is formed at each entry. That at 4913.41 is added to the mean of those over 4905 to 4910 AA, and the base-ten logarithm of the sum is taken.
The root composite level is 0.539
